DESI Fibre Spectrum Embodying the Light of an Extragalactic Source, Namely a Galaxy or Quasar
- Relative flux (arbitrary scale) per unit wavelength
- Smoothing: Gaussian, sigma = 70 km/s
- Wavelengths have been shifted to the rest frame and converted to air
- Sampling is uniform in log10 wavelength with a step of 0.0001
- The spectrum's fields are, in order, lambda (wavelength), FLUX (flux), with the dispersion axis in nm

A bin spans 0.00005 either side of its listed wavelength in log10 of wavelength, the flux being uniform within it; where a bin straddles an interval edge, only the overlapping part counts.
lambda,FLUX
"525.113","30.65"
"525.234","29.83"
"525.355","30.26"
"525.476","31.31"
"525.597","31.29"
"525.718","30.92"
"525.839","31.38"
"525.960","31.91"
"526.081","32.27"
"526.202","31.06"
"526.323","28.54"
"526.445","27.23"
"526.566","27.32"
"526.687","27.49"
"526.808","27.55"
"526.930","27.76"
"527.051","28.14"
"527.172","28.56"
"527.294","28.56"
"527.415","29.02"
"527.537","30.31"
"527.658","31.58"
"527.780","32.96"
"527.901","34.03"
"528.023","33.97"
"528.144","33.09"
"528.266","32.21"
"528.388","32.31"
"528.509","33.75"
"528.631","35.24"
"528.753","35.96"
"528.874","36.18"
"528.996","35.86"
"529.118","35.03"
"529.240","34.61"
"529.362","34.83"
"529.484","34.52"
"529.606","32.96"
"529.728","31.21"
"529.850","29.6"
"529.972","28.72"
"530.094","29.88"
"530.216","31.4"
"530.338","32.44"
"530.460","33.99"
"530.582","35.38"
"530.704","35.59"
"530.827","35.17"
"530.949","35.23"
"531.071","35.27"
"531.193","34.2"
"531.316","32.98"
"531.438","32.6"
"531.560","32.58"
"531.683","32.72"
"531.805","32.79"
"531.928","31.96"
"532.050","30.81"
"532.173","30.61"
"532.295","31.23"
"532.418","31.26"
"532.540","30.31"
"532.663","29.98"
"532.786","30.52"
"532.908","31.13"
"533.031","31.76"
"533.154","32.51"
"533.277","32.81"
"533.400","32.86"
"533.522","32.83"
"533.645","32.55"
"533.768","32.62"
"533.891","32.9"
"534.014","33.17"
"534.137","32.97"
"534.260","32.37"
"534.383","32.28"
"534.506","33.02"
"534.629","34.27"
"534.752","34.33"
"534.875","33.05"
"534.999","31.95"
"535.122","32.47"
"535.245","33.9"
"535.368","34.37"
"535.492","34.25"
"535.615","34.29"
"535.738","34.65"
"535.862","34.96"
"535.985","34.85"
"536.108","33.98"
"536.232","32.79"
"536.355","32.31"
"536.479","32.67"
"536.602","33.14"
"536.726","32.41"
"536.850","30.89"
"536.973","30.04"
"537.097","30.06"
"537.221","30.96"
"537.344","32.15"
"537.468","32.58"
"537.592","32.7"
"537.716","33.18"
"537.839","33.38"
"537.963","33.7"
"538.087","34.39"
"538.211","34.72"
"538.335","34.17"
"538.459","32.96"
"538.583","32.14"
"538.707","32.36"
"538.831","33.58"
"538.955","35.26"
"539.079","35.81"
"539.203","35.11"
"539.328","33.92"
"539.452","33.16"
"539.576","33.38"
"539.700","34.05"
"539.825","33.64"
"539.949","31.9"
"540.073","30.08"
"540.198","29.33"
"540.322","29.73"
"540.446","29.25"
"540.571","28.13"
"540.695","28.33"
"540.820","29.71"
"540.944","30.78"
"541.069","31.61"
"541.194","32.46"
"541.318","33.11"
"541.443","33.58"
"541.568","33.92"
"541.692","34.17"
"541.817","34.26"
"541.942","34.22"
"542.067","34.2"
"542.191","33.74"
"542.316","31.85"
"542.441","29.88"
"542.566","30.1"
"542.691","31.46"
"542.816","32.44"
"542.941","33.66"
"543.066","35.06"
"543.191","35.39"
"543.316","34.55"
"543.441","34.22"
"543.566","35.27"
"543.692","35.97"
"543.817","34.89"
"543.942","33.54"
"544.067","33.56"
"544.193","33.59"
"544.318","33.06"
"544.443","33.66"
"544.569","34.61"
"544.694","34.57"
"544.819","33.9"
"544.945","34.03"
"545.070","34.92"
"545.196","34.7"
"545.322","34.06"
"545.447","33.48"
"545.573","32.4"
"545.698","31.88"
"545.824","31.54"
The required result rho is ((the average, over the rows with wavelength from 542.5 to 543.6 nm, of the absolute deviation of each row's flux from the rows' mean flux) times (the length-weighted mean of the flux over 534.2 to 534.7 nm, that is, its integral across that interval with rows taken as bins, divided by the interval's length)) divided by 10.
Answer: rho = 5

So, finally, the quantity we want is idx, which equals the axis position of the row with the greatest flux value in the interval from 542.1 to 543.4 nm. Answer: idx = 543.191 nm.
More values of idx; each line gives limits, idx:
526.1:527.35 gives 526.202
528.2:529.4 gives 528.874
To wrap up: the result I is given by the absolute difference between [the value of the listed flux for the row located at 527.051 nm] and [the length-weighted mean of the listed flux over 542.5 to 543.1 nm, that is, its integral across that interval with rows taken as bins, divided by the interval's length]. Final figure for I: 4.3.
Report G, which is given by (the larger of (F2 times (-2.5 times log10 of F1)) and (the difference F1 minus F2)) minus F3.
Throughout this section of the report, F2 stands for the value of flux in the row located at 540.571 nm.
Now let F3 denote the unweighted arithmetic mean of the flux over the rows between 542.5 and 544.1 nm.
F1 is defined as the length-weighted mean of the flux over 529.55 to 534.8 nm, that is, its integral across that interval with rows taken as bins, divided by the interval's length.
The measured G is -30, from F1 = 32.5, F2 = 28.13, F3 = 33.9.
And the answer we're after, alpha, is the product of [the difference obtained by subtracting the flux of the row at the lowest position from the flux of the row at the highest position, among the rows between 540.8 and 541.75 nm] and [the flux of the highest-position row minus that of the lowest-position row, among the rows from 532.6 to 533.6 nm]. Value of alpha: 13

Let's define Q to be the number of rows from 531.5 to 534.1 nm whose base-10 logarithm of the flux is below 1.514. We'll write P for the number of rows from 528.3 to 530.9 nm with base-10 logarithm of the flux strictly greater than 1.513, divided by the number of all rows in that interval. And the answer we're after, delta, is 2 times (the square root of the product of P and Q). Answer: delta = 6.1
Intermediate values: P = 0.67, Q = 14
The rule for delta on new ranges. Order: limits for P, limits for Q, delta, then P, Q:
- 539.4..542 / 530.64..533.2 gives 5.0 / 0.48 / 13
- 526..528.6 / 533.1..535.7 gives 2.6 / 0.24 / 7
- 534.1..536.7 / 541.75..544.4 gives 3.9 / 0.76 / 5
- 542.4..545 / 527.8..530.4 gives 5.1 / 0.81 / 8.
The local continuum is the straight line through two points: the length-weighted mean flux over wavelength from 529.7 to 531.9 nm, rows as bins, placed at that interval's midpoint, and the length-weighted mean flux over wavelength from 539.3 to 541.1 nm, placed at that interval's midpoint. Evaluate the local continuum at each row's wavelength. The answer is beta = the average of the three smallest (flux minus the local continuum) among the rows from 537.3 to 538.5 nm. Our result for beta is 0.9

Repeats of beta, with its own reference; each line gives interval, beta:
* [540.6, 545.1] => -1.6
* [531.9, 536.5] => -2.3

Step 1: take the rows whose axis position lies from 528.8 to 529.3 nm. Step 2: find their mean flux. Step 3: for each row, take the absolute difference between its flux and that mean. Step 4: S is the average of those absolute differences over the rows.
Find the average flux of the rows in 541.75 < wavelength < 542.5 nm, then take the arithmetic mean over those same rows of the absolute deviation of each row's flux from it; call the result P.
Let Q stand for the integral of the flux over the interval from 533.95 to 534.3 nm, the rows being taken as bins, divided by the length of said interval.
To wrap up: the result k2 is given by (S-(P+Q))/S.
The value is -56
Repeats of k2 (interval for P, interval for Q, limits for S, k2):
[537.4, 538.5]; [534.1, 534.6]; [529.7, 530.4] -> -28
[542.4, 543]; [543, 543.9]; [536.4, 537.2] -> -29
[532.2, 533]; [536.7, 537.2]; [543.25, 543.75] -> -50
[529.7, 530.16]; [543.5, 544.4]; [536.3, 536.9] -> -62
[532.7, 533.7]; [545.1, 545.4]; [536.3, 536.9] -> -62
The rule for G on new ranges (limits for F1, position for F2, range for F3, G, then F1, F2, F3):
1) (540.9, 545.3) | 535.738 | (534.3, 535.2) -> -34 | 33.6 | 34.65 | 33.1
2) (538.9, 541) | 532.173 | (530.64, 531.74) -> -33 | 31.9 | 30.61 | 34.0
